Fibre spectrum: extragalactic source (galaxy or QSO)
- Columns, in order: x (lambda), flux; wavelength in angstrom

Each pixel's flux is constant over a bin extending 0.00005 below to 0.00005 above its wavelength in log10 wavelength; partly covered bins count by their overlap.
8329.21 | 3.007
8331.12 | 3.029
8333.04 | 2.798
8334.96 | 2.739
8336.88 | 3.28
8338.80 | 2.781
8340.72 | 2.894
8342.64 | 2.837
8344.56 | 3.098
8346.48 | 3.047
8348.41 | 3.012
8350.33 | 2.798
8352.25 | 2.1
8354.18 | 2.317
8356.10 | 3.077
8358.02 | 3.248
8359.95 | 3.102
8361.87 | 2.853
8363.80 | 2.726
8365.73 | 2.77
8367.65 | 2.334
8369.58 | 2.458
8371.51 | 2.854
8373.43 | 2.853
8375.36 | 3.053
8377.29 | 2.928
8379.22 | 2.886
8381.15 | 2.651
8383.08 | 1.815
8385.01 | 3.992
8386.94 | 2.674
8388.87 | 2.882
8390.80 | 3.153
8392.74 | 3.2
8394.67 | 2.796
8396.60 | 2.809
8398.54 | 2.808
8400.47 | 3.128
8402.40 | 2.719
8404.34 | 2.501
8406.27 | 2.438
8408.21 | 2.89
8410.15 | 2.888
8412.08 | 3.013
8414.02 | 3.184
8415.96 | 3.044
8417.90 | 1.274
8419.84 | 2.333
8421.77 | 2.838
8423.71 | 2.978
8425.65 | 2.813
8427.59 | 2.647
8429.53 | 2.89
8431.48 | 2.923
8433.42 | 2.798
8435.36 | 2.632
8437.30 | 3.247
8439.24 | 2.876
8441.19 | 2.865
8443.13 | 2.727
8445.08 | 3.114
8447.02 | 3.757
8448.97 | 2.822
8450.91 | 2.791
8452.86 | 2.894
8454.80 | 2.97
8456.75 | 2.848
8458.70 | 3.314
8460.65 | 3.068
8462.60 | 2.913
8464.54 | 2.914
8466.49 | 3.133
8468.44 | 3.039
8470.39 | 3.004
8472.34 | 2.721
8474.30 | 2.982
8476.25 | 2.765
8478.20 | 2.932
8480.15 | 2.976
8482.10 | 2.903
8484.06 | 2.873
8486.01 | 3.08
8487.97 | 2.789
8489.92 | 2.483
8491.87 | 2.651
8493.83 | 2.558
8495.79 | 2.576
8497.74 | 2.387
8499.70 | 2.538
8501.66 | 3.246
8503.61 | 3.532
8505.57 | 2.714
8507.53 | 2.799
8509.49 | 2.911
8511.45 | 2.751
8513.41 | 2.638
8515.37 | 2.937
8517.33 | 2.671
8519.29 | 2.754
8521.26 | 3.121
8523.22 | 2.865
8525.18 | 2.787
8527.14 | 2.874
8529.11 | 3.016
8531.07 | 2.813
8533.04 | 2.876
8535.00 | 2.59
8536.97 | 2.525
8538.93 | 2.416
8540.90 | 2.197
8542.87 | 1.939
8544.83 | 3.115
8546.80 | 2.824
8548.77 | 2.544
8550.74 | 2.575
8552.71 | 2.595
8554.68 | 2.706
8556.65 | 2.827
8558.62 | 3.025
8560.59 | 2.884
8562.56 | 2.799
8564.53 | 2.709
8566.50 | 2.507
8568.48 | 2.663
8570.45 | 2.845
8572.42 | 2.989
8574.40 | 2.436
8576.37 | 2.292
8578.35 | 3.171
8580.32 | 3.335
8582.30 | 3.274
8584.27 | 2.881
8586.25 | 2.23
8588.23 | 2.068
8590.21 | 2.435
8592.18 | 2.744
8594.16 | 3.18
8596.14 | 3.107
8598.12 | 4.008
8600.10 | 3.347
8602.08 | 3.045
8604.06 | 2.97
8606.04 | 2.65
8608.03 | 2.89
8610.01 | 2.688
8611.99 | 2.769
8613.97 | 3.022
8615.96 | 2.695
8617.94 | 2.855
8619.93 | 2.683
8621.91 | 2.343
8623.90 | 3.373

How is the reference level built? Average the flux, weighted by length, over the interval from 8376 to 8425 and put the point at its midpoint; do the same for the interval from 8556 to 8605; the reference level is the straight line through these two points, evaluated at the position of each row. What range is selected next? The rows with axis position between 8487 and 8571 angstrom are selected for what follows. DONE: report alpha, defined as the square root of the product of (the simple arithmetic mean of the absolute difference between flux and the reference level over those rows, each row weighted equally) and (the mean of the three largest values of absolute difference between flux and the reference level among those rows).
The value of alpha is 0.41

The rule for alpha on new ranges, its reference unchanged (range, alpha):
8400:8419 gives 0.52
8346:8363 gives 0.41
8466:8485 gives 0.18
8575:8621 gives 0.52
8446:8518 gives 0.38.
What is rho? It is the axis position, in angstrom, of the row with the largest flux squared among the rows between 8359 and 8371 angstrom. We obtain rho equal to 8359.95 angstrom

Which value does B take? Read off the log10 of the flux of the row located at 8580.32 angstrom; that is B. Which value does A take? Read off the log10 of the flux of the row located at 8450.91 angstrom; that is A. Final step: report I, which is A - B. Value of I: -0.08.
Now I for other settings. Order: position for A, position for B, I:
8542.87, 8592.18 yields -0.15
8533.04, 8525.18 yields 0.01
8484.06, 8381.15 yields 0.03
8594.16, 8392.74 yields 0.00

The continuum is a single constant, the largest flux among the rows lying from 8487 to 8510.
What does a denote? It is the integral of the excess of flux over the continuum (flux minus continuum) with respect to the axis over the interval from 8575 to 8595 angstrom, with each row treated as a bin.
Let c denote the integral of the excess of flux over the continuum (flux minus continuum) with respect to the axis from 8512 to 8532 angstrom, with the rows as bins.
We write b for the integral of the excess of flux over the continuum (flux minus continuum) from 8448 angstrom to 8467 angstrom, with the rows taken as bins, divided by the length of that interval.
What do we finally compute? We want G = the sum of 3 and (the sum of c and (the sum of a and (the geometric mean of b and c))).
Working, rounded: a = -15.6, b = -0.570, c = -14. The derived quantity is -24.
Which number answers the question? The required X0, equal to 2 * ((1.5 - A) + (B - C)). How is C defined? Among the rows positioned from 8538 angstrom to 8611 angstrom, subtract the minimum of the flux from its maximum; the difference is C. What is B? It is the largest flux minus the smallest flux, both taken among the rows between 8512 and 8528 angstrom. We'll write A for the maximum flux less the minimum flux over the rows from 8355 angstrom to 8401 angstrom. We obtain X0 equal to -4.5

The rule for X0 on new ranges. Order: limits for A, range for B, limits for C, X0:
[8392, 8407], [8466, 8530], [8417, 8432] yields 0.4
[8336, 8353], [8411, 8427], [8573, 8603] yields 0.6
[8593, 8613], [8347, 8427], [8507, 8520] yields 5.1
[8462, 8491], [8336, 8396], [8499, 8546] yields 2.9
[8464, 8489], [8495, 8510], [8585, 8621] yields 0.6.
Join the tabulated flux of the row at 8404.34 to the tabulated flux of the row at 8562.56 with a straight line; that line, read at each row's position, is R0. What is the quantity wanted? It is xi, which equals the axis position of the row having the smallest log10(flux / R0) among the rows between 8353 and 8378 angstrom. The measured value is 8367.65 angstrom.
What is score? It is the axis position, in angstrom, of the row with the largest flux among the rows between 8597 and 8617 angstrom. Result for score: 8598.12 angstrom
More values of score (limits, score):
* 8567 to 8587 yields 8580.32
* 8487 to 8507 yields 8503.61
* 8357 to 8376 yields 8358.02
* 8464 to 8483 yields 8466.49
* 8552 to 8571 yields 8558.62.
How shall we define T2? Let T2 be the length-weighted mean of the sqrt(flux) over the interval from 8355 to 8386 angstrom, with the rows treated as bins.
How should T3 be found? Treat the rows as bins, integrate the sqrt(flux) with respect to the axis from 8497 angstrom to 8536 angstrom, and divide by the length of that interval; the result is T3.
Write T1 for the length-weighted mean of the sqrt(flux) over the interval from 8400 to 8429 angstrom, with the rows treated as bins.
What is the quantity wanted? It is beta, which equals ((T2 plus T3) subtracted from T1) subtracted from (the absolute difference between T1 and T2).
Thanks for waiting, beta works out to 1.77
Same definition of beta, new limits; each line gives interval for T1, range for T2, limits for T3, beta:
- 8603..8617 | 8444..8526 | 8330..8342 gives 1.75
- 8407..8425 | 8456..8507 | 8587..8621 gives 1.81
